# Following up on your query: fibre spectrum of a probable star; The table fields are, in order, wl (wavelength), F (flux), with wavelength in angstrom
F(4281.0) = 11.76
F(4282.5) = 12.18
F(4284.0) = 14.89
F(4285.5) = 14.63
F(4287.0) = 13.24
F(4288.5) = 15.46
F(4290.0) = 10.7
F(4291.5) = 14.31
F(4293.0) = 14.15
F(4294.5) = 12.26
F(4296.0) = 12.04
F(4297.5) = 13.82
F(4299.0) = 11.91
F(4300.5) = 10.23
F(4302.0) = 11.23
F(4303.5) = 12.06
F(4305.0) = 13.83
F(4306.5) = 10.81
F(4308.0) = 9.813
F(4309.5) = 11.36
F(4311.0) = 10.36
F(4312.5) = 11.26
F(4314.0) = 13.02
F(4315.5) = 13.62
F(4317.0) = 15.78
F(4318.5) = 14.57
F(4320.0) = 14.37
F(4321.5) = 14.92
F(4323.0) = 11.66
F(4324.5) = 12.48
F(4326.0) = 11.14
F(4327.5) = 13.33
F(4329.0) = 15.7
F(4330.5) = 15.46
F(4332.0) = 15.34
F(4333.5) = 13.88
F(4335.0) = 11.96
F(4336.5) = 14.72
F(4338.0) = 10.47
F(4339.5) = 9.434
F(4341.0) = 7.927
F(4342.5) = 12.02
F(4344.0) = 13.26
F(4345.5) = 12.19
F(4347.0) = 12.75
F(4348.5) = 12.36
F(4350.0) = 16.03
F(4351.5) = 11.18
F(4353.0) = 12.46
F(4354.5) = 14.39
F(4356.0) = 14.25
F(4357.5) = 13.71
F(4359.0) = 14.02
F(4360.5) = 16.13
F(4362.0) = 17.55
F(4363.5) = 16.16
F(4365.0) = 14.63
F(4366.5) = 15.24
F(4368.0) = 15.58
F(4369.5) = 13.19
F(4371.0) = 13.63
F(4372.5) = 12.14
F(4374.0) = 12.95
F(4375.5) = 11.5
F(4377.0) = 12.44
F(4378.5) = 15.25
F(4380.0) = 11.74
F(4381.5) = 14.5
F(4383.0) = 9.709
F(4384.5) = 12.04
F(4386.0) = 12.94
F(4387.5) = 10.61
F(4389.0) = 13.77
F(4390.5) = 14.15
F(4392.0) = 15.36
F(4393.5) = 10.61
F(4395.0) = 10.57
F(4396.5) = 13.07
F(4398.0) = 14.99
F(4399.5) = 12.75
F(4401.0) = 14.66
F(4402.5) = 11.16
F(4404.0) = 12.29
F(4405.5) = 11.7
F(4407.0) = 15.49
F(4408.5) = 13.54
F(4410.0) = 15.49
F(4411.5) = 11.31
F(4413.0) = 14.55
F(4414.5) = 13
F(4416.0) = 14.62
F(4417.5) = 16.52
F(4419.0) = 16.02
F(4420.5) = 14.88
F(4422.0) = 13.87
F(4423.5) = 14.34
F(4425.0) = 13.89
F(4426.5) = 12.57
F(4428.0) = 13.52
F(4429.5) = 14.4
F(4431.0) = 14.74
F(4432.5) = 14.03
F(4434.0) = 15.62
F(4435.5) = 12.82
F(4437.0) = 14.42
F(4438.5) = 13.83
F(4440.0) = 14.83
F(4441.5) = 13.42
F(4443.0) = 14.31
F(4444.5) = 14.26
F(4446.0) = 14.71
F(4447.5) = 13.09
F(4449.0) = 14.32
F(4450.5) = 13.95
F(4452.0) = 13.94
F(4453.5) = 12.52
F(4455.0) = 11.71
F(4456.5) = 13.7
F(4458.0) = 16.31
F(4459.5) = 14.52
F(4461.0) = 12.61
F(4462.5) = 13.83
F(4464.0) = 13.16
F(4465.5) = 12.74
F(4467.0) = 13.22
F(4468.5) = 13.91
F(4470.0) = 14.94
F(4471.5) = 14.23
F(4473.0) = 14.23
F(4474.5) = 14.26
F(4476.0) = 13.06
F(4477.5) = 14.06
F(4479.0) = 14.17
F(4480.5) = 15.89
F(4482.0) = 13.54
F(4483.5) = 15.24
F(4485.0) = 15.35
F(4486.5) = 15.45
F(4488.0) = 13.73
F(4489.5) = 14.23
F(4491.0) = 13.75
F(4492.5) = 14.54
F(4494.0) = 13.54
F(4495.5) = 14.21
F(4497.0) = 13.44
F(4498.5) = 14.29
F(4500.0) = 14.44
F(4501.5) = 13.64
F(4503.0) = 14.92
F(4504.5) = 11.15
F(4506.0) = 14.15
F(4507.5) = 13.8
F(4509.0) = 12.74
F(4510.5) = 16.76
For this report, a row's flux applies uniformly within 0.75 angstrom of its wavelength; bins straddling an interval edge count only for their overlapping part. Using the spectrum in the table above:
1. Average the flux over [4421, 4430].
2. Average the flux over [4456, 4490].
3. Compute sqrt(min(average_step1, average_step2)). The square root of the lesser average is 3.71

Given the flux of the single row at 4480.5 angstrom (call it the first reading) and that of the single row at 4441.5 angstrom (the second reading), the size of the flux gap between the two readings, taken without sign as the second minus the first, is 2.5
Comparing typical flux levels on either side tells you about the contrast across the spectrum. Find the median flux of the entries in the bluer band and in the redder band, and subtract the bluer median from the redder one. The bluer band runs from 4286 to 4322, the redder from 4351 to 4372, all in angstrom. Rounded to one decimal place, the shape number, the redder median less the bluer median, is 1.7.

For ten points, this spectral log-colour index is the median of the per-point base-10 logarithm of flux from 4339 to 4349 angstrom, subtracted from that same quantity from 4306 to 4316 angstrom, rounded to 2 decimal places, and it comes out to -0.03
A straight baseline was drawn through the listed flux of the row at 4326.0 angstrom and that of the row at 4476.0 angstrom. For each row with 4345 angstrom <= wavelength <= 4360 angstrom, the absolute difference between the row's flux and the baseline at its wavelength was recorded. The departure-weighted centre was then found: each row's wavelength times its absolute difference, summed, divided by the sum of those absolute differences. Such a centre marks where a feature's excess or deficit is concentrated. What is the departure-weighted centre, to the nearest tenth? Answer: 4353.2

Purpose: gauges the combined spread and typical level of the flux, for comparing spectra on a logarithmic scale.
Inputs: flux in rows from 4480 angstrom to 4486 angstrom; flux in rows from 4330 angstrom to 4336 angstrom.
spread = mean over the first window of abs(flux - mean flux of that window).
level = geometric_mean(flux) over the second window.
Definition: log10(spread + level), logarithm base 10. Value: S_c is 1.17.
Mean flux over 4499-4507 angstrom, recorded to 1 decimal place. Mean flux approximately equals 13.7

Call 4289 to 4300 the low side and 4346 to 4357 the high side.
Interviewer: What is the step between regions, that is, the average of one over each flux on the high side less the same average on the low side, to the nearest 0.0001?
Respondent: -0.0034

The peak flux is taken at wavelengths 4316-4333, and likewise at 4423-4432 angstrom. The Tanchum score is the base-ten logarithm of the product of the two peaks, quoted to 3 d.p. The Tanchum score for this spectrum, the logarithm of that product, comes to 2.367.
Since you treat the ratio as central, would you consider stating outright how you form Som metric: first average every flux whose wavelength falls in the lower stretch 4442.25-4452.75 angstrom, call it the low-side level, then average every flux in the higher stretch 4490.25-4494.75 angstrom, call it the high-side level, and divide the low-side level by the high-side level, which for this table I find 1.01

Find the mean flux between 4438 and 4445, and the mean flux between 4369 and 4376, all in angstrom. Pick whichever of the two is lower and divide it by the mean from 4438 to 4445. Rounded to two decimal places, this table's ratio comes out 0.90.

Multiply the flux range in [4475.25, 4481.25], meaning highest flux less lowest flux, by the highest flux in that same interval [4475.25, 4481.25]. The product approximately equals 45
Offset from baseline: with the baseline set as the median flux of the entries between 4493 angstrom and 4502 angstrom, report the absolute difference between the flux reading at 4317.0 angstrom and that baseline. 1.9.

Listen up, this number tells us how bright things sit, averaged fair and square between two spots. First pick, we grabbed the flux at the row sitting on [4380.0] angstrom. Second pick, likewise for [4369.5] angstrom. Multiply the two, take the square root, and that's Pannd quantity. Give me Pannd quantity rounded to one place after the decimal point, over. 12.4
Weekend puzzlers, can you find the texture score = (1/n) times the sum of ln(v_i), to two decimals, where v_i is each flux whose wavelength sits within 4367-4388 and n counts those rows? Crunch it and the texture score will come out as 2.54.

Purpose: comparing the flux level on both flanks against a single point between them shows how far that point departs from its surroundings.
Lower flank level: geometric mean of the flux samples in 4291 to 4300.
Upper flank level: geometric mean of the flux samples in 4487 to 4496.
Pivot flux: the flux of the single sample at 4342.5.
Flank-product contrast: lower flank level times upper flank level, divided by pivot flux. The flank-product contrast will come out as 15.2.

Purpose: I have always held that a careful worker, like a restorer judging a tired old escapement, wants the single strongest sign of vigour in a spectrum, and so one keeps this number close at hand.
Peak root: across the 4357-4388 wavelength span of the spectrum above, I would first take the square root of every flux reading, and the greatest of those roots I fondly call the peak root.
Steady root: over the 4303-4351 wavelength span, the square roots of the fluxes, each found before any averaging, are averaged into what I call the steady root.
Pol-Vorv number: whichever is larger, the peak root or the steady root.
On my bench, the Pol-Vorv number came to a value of 4.19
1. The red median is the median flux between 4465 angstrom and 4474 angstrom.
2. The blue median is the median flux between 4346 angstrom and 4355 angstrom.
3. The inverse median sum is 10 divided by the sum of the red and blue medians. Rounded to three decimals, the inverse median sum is 0.375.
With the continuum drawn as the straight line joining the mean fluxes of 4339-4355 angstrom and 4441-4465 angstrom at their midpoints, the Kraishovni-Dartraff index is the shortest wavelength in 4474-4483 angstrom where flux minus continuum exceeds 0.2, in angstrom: 4480.5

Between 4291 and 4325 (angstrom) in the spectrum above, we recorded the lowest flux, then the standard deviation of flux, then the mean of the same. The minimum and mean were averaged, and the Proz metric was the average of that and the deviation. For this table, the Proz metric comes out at 6.4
